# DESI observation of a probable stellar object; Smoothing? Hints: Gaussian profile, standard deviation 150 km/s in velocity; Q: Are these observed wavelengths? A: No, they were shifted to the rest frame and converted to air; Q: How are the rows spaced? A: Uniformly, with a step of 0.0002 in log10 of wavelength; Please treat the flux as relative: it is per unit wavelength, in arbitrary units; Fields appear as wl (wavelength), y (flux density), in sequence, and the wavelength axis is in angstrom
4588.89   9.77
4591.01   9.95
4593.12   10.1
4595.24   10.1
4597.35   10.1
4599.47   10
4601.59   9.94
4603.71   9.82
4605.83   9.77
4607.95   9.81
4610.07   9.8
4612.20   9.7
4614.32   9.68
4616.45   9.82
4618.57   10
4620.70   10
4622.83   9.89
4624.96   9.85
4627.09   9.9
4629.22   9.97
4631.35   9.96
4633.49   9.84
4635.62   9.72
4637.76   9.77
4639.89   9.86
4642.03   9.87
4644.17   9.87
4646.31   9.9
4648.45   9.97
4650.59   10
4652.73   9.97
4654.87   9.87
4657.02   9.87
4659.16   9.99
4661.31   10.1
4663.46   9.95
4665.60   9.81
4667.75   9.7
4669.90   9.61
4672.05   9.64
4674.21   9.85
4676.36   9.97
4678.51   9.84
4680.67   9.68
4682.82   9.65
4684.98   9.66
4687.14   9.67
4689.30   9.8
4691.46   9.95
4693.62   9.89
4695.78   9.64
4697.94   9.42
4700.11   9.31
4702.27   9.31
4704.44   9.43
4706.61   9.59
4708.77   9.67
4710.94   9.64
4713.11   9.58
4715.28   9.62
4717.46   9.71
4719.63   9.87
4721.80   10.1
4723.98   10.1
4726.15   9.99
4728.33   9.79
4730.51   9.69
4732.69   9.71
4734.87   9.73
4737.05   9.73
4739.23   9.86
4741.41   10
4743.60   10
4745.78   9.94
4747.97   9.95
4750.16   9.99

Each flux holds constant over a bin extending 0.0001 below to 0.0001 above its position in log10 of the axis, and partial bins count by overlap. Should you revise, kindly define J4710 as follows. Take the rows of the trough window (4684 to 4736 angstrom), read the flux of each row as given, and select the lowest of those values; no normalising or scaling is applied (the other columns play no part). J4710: 9.31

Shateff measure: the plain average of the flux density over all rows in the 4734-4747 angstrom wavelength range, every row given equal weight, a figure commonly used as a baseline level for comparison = 9.88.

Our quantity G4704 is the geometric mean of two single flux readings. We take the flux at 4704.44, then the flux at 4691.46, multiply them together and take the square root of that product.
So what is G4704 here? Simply 9.7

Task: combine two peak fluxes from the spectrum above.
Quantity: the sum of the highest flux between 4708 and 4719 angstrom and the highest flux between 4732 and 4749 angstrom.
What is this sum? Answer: 19.7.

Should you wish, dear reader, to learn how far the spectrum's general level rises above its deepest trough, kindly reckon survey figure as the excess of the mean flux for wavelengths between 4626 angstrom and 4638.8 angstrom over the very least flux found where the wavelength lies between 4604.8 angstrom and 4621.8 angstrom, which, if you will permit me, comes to 0.18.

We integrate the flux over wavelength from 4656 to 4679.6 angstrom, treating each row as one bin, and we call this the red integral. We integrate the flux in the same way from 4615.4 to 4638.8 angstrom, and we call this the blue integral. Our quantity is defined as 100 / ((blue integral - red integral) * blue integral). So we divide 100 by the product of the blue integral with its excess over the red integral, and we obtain -0.4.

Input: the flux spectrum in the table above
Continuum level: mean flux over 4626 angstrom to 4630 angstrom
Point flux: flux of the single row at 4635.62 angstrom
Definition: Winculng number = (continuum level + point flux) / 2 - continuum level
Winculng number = -0.11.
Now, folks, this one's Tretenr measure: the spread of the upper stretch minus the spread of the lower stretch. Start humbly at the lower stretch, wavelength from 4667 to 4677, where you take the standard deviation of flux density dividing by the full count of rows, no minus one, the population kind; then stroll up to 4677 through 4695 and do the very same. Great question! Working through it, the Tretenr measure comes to -0.03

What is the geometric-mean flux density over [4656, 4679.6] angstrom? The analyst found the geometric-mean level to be 9.85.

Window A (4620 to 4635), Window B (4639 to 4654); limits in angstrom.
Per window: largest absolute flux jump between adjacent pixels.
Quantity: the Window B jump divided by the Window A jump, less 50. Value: -49.4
